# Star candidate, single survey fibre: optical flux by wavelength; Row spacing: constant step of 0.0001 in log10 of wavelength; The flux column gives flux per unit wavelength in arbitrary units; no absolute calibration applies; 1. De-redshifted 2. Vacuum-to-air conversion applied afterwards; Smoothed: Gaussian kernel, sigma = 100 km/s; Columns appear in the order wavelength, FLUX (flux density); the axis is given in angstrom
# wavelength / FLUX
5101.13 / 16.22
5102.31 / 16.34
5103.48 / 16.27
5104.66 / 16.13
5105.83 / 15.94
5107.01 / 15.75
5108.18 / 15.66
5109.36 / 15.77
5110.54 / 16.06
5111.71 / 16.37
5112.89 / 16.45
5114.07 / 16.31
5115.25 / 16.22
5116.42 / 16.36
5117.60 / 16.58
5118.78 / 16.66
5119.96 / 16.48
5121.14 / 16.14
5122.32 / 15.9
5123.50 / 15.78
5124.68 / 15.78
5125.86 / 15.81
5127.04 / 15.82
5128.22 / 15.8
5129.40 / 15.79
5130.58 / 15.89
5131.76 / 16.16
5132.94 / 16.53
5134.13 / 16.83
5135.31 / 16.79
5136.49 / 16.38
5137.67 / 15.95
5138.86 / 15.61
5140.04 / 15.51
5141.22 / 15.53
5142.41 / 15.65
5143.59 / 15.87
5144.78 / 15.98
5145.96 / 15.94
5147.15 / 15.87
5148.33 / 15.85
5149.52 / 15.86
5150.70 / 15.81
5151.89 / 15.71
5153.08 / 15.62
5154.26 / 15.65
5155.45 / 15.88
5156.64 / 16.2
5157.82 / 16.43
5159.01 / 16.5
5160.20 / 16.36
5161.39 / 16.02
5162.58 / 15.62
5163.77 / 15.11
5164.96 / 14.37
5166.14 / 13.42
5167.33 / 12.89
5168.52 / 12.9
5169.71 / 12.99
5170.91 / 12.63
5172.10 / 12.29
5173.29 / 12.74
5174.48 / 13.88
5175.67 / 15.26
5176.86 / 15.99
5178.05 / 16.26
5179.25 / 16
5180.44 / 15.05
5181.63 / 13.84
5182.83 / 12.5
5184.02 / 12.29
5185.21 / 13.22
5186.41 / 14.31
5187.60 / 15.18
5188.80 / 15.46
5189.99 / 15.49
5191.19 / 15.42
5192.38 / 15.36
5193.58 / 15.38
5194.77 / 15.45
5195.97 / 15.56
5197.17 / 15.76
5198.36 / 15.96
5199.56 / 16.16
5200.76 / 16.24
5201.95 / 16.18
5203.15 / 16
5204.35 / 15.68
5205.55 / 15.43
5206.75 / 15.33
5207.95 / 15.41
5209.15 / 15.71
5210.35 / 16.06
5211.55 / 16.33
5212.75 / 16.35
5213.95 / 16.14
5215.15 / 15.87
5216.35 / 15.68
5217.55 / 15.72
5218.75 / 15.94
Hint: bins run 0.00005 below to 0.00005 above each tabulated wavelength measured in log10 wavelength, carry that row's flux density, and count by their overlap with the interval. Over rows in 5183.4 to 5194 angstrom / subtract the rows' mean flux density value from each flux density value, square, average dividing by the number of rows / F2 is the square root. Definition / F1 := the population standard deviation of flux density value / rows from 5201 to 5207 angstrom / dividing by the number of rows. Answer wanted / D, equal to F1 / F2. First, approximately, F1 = 0.32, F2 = 1.11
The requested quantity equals 0.29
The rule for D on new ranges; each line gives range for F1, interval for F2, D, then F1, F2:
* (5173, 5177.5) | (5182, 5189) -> 1.01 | 1.25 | 1.24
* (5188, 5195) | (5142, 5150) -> 0.47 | 0.05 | 0.10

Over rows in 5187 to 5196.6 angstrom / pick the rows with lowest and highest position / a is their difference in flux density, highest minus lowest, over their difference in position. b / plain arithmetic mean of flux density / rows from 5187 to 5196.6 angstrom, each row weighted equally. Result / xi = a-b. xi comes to -15.4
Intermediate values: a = 0.05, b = 15.4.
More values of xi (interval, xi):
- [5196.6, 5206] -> -16.0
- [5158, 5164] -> -16.2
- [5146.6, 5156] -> -15.8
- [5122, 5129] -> -15.8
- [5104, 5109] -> -16.0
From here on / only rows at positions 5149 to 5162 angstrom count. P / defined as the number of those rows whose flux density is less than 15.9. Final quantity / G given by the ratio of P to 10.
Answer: 0.60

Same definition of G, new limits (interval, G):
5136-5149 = 0.70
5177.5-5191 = 0.90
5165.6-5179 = 0.90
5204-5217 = 0.70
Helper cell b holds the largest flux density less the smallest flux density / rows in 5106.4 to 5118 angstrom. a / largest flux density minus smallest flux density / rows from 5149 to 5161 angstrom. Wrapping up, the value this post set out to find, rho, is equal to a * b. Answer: 0.8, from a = 0.9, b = 0.9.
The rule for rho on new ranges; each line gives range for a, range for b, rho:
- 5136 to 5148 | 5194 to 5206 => 0.7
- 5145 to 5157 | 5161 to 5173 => 2.2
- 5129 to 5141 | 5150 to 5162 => 1.2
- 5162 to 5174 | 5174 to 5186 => 13.2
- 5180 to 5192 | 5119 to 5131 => 2.2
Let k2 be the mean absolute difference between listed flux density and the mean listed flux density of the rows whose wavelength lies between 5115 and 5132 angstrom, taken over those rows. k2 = 0.27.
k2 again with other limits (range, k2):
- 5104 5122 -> 0.25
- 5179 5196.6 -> 0.98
